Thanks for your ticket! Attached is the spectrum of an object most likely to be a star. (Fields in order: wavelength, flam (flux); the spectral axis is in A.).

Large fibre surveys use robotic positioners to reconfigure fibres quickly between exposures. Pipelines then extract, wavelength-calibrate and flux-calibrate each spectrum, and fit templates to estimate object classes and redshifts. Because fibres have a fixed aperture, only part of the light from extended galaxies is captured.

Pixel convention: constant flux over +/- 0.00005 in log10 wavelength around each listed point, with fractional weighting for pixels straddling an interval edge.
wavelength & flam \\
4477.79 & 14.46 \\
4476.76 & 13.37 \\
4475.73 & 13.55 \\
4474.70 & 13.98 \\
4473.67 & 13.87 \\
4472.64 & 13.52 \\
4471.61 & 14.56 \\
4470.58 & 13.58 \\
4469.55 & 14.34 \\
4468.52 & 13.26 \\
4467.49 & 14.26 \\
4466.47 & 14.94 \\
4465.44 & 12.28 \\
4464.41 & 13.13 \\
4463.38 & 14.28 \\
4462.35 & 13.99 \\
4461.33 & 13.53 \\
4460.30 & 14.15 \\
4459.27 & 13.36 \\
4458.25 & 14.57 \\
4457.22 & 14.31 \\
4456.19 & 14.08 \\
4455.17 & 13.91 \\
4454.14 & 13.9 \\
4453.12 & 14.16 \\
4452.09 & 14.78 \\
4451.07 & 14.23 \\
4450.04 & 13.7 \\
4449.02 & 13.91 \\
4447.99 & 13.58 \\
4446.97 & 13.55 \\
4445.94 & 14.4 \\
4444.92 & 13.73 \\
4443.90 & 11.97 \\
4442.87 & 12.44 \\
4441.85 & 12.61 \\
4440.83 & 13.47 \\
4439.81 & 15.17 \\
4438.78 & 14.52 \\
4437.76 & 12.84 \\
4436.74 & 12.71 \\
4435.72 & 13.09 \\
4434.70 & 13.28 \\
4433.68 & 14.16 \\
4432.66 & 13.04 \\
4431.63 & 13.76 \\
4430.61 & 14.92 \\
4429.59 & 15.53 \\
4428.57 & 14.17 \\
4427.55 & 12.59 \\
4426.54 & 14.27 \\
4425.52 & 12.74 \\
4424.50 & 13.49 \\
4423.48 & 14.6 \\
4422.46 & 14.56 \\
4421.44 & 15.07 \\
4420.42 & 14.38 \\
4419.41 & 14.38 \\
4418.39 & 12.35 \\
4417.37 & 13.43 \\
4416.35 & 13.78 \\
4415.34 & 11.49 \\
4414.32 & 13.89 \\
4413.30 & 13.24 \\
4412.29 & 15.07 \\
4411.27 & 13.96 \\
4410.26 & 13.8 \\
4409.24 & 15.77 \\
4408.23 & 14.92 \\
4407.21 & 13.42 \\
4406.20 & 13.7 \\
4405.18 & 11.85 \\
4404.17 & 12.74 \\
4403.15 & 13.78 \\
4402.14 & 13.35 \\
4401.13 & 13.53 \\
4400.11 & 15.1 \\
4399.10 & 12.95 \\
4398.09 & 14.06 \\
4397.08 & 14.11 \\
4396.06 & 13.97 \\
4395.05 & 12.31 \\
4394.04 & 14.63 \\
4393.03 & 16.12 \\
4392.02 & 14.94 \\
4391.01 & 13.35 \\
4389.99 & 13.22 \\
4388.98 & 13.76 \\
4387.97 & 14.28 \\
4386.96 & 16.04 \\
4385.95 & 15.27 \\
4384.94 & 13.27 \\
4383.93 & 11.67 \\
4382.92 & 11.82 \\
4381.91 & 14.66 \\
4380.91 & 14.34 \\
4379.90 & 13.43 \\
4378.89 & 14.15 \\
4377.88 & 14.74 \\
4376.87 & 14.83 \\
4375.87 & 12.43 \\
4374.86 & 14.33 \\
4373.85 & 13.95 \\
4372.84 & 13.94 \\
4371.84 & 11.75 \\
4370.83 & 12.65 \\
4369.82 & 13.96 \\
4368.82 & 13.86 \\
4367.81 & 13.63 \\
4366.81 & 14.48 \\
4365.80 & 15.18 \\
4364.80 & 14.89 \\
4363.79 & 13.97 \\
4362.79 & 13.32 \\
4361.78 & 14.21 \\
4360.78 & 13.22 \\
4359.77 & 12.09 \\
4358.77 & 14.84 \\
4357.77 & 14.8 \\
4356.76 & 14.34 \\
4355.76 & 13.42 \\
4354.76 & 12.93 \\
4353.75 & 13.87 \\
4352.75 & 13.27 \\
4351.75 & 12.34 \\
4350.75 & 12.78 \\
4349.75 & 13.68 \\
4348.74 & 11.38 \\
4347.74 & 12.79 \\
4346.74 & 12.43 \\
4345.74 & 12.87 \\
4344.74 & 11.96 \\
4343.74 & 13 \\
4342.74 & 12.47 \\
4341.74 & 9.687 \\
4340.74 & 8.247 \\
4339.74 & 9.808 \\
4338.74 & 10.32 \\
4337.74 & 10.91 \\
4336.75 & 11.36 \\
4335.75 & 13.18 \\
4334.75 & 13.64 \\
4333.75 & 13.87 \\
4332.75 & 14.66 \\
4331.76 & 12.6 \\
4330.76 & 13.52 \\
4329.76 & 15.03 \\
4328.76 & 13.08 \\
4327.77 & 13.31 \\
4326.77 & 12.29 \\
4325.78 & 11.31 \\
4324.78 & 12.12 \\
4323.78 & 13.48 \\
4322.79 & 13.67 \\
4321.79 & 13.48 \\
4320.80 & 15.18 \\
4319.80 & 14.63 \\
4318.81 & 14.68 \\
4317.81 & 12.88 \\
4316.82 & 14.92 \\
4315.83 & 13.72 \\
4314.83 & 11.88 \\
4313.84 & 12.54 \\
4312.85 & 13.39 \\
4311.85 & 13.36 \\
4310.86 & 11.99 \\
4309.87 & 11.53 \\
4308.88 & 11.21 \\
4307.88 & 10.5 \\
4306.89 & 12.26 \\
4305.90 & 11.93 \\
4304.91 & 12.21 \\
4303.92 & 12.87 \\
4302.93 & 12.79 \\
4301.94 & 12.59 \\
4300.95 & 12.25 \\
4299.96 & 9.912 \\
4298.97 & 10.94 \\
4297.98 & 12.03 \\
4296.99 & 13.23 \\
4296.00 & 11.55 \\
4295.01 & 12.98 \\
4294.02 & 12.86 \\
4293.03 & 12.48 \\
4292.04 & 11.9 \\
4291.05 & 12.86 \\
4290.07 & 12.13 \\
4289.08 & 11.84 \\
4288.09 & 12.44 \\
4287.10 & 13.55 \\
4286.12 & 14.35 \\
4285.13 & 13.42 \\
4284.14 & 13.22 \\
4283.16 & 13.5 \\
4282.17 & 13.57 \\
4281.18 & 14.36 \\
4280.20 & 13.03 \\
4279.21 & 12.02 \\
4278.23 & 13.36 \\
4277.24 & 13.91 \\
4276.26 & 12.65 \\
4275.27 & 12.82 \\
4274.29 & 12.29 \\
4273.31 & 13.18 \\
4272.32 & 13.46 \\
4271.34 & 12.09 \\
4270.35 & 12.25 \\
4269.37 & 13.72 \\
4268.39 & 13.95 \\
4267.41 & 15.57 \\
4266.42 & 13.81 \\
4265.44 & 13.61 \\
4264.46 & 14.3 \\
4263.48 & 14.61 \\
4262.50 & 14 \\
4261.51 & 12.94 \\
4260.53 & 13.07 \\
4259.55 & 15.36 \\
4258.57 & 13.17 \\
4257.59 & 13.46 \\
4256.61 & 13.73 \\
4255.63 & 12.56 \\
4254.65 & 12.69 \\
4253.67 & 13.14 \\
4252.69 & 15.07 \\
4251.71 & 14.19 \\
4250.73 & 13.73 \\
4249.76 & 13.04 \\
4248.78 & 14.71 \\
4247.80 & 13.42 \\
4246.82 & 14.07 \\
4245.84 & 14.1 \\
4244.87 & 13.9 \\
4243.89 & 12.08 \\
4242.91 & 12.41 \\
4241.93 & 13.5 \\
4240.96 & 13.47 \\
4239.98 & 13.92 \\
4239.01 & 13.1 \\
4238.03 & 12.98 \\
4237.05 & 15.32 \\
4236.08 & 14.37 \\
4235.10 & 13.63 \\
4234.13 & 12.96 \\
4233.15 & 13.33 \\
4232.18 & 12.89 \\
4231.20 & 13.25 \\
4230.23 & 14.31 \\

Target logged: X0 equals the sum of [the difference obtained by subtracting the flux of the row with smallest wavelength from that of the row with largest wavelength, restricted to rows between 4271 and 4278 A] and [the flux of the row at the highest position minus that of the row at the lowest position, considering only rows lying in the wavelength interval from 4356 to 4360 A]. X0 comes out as -0.4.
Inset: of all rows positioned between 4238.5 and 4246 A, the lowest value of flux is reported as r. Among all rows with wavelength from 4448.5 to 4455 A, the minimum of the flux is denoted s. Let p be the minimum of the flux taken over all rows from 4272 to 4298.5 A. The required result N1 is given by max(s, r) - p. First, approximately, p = 11.55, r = 12.08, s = 13.7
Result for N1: 2.15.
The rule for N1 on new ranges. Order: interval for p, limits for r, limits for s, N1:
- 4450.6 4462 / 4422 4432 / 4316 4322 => -0.48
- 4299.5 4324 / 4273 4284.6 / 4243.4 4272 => 2.17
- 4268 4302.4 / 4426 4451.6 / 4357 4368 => 2.18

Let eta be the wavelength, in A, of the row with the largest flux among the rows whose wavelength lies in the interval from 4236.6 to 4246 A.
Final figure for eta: 4237.05 A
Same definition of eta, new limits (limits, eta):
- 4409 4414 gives 4409.24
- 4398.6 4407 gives 4400.11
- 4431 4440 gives 4439.81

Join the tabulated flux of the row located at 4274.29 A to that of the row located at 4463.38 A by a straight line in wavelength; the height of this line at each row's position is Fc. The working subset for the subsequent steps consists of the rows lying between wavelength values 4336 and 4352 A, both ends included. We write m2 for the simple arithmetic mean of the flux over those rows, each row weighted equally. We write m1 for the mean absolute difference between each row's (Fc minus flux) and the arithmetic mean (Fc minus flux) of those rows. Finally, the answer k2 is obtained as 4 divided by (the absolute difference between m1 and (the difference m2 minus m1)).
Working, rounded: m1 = 1.18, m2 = 11.6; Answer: 0.431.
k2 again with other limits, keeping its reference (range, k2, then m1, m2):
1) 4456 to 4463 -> 0.300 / 0.33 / 14.0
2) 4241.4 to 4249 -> 0.328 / 0.66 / 13.5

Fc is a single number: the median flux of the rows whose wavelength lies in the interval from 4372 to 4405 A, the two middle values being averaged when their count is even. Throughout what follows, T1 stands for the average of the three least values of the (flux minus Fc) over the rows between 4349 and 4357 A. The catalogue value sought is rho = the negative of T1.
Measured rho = 1.28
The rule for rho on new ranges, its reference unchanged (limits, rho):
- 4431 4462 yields 1.62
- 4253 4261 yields 1.19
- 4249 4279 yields 1.75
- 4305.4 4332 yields 2.95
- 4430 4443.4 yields 1.37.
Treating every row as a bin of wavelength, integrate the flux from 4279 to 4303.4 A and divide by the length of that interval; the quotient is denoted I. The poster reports 12.6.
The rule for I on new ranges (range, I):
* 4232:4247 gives 13.5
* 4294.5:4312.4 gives 12.0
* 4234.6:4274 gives 13.6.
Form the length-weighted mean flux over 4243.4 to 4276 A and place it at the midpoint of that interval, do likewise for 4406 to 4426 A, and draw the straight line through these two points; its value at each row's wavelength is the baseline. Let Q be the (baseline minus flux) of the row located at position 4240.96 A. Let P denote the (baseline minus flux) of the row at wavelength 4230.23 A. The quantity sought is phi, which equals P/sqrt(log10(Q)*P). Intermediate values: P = -0.80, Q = 0.1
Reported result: -0.8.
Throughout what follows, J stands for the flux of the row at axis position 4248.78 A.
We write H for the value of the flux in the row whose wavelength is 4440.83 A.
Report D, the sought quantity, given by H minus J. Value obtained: -1.2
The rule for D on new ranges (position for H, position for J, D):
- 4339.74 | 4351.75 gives -2.5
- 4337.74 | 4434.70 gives -2.4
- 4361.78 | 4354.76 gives 1.3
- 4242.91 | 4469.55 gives -1.9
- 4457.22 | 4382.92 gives 2.5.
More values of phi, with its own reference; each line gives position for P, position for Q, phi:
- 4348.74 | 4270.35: 4.3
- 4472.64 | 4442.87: 1.7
